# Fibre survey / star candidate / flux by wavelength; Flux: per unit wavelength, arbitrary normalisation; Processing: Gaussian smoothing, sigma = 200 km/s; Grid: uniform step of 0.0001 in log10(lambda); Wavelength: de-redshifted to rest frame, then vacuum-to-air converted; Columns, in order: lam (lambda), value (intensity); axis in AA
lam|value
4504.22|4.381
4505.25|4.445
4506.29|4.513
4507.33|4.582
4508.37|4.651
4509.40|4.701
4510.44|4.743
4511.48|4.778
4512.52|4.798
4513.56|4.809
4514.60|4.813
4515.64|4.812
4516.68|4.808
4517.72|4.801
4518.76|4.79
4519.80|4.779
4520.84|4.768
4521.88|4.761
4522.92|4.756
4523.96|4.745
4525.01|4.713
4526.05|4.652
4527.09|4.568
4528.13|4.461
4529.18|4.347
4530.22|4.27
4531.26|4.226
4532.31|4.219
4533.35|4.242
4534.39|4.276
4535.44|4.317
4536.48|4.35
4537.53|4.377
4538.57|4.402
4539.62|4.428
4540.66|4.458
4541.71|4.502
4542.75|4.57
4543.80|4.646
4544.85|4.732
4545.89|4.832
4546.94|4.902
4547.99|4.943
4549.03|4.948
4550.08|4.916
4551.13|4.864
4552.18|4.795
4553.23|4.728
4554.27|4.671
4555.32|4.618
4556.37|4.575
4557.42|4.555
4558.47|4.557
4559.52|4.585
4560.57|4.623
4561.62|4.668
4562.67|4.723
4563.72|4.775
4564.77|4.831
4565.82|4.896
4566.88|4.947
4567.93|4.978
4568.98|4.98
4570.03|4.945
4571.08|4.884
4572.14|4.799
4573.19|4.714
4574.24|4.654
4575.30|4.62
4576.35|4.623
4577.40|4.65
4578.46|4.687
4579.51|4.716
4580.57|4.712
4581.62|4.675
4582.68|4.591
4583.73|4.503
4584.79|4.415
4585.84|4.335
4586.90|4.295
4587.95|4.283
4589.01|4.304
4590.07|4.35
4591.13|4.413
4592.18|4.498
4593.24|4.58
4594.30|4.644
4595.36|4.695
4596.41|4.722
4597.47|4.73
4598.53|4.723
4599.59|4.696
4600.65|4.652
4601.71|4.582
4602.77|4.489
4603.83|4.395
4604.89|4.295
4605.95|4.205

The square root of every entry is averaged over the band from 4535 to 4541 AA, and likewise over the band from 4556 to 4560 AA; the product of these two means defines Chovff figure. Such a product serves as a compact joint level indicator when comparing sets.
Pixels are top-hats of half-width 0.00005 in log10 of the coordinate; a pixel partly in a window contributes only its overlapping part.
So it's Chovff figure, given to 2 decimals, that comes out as 4.48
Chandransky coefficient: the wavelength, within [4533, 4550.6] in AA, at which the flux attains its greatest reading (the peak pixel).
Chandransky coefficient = 4549.03 AA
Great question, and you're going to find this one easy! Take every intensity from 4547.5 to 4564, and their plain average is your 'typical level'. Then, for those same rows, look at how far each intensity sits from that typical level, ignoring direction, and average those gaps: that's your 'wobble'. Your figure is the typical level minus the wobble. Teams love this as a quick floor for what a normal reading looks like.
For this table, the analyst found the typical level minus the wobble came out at 4.61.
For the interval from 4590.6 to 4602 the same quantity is 4.55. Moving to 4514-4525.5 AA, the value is 4.75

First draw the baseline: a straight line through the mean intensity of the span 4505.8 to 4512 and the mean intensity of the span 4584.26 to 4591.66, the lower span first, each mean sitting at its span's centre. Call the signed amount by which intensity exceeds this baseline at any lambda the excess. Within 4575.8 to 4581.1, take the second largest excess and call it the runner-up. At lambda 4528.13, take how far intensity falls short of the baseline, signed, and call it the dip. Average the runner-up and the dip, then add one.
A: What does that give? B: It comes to 1.23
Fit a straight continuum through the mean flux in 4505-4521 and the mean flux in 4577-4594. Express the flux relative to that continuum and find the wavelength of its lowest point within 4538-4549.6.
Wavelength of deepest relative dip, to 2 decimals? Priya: 4538.57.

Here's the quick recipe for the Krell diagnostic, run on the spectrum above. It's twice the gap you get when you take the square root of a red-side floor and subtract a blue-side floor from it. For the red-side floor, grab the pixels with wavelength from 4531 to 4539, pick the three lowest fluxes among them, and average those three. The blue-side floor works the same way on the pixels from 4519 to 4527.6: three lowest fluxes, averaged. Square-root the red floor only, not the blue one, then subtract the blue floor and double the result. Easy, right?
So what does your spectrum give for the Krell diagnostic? -5.18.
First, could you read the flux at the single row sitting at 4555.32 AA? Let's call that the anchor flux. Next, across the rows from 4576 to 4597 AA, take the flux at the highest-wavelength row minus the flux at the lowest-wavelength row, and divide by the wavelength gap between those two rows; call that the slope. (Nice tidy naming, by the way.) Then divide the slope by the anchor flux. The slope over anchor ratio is 0.0011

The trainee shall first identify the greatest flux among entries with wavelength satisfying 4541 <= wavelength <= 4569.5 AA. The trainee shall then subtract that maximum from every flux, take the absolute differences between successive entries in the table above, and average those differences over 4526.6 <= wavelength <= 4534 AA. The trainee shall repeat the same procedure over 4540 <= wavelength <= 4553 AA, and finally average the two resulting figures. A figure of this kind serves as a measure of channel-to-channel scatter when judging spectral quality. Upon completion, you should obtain 0.0602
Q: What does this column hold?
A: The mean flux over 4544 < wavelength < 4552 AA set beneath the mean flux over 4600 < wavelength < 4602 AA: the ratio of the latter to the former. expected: 0.95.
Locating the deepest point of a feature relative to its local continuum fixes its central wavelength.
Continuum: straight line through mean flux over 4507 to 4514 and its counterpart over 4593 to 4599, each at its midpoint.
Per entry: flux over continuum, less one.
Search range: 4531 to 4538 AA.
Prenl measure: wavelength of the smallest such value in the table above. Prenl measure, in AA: 4532.31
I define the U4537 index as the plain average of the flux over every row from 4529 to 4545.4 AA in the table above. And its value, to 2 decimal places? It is 4.40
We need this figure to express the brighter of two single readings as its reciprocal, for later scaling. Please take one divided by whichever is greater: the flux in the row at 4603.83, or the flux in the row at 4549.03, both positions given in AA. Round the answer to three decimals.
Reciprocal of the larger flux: 0.202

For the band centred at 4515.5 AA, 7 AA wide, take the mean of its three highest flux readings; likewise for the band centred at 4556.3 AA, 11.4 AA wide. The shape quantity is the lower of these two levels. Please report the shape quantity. 4.80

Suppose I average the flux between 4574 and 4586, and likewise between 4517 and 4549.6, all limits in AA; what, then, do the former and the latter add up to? 9.2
